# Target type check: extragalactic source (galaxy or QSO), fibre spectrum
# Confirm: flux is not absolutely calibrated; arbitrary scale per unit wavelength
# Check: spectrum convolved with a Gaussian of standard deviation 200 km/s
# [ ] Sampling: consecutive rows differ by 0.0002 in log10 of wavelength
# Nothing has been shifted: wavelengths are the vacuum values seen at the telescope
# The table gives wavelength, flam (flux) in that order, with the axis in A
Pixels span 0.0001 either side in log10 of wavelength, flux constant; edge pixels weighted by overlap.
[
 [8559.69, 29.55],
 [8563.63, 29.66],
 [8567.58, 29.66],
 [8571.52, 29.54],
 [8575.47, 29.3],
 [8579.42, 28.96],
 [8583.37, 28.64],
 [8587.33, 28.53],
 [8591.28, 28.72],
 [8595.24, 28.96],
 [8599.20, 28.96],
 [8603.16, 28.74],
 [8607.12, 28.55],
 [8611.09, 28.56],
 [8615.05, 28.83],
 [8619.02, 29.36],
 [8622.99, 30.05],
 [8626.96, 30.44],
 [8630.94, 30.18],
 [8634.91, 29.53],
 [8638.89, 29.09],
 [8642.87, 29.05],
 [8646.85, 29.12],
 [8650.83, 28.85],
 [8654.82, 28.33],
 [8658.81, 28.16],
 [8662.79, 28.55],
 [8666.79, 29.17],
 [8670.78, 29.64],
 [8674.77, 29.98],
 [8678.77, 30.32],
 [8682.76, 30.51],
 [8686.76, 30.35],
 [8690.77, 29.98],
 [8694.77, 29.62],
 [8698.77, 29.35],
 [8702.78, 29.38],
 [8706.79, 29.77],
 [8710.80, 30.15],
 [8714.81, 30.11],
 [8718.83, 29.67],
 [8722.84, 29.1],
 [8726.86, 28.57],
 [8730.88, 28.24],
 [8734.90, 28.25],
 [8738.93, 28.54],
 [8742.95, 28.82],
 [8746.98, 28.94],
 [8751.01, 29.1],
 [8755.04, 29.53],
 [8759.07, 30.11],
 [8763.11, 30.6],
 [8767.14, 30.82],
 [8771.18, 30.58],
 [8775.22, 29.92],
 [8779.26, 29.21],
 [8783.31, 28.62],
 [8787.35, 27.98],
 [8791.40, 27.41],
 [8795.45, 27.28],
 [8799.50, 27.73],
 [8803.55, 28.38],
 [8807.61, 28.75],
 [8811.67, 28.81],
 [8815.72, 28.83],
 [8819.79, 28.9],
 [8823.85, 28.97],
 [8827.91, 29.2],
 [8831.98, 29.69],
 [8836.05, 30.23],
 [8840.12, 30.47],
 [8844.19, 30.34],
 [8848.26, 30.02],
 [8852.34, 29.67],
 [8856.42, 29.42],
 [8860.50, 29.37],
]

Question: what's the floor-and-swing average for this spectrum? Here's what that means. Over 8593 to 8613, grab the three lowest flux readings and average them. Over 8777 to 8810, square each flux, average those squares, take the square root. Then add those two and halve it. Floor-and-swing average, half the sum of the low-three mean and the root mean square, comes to 28.4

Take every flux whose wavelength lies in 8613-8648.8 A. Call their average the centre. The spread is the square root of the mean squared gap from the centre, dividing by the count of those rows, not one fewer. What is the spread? 0.5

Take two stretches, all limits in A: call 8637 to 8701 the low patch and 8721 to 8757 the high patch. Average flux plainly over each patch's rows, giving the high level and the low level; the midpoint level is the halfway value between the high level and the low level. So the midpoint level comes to 29.1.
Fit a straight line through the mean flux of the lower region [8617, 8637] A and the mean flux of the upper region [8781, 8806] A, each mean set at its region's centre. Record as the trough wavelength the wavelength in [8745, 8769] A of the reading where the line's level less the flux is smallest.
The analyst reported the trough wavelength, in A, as 8767.14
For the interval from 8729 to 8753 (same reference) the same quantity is 8751.01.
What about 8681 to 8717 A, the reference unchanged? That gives 8682.76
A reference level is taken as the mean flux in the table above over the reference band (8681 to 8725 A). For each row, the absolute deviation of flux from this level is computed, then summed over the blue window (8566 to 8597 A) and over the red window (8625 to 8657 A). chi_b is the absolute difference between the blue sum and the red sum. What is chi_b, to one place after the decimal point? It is 0.3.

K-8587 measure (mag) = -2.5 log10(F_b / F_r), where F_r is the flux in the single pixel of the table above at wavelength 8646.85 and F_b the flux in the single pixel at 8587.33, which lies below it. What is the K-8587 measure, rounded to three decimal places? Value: 0.022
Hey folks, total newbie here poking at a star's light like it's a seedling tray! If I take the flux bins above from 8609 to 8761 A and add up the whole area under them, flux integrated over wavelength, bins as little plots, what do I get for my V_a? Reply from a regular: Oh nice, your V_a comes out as 4461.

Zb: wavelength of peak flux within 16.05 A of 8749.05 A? 8763.11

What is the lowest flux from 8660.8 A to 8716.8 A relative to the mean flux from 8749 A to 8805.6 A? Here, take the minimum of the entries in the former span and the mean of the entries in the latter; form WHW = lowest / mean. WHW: 0.981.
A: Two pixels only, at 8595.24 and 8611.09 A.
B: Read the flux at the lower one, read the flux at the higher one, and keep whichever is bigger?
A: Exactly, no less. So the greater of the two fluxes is 29.0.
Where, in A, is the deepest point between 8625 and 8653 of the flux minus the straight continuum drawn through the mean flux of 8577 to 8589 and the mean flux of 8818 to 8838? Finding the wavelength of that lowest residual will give 8650.83 A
